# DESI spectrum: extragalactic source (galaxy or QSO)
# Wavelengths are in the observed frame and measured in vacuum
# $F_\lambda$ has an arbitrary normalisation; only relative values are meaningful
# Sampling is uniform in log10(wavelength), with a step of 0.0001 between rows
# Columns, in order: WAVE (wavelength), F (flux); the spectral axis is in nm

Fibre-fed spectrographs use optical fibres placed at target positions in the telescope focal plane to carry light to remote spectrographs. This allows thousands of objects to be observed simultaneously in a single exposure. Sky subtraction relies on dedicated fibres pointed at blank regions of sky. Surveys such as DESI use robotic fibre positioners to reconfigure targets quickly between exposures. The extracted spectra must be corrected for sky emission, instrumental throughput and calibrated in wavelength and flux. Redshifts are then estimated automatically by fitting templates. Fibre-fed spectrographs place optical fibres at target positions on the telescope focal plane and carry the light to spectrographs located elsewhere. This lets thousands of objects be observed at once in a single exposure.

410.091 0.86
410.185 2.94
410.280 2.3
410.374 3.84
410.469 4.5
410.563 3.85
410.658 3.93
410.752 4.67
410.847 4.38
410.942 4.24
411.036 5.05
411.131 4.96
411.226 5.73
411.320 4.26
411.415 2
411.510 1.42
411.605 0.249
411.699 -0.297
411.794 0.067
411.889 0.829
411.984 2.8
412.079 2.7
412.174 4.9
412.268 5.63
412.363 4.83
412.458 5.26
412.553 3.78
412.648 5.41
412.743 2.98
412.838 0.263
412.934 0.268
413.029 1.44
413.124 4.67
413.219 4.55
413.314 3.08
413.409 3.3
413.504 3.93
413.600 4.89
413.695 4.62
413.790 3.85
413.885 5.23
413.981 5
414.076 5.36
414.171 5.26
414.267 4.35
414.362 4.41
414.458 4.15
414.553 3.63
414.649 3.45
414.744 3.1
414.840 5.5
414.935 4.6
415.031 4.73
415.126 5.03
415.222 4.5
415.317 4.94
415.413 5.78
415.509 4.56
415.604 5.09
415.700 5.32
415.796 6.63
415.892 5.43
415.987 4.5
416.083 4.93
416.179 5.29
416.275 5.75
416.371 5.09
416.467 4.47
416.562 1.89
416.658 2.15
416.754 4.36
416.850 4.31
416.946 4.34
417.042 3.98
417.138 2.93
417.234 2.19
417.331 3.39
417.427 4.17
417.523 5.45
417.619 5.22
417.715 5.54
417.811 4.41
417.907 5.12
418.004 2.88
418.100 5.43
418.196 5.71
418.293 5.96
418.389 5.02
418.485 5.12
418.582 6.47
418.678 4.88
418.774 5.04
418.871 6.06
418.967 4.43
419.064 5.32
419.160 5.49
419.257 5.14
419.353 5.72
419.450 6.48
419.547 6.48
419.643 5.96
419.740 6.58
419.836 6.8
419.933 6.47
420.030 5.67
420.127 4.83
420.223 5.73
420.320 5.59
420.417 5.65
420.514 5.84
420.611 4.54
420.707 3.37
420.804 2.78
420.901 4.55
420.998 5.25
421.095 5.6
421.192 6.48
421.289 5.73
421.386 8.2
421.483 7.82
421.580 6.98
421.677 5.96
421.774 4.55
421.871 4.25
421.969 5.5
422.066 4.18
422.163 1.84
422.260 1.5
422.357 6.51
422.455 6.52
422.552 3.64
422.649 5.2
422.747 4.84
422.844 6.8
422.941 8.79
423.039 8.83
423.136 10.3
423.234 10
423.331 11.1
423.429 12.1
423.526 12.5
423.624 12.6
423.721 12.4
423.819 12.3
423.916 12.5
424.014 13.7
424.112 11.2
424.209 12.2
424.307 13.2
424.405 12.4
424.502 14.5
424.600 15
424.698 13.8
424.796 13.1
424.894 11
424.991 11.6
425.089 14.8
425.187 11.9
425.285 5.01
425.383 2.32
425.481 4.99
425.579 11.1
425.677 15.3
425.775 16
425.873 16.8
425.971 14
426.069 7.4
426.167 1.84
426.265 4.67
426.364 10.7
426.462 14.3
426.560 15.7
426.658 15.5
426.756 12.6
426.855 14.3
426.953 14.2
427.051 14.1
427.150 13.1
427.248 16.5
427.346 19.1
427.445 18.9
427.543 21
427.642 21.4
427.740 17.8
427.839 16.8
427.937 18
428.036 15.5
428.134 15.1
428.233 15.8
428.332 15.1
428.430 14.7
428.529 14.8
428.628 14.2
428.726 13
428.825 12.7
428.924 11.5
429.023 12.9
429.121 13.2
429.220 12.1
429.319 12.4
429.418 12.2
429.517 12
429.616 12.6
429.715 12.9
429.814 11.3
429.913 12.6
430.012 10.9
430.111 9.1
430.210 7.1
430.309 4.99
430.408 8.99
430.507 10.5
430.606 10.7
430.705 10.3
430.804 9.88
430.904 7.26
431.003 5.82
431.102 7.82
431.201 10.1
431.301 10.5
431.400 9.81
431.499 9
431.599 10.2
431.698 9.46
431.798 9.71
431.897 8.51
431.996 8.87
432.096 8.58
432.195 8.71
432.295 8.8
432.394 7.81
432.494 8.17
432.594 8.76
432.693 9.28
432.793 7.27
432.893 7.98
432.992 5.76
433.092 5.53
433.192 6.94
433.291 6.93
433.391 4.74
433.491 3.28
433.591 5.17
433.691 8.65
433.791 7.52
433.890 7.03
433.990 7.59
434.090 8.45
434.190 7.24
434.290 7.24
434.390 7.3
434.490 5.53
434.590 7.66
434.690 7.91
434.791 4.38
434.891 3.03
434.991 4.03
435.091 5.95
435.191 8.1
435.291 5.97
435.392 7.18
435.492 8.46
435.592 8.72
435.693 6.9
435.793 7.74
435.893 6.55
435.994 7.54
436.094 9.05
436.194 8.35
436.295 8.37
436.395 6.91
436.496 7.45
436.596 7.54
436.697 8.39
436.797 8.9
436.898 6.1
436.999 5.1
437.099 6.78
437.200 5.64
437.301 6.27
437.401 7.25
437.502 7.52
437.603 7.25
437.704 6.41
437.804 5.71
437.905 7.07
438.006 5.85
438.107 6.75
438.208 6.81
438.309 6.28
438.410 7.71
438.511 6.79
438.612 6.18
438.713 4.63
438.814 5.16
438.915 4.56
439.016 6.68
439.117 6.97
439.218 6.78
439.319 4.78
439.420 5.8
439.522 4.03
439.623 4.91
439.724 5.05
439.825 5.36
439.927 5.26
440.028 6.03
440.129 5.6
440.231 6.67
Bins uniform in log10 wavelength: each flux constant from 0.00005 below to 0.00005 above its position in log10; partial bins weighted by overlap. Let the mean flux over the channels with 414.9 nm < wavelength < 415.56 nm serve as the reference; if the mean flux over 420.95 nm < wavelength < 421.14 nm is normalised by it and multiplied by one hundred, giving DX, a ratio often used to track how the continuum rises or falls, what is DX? 111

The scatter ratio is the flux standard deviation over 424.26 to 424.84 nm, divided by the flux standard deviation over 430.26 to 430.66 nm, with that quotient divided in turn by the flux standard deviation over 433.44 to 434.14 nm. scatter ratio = 0.2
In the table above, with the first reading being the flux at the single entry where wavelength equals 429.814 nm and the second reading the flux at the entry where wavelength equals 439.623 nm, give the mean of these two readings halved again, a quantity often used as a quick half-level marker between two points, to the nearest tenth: 4.1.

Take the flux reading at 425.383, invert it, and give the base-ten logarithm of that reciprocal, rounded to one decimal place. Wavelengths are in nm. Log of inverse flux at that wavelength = -0.4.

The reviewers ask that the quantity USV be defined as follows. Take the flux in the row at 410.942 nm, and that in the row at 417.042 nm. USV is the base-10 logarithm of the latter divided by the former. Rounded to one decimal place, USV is 0.0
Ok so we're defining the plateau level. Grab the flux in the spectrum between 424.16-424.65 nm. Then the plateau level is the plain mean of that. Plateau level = 13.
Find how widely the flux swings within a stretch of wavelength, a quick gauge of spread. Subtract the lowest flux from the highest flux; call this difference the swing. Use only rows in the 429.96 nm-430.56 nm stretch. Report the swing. 5.9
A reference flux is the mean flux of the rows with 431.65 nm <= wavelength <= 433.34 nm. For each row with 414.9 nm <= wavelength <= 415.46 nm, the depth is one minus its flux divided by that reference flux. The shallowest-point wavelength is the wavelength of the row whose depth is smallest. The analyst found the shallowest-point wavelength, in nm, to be 415.413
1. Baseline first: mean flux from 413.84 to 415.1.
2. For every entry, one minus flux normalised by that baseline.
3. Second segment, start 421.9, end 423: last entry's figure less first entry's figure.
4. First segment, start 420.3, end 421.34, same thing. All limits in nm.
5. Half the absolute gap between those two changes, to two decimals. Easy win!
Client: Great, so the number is 0.35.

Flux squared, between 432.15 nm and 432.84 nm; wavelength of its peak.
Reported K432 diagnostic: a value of 432.693 nm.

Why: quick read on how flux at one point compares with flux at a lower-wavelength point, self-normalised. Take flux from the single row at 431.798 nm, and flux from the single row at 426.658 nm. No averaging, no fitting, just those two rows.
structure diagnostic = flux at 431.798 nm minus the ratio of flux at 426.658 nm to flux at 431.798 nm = 8.1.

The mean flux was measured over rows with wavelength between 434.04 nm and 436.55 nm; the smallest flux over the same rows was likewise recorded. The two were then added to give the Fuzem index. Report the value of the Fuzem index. 10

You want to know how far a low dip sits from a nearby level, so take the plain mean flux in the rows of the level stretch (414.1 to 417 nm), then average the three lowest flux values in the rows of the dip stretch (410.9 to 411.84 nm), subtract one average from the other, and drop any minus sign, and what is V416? 4.6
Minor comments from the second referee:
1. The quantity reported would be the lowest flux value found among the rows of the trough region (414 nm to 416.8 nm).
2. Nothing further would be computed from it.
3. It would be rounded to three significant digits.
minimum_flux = 1.89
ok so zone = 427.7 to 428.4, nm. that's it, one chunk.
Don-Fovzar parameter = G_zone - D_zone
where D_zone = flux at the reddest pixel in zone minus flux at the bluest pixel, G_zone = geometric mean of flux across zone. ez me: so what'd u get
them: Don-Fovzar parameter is 19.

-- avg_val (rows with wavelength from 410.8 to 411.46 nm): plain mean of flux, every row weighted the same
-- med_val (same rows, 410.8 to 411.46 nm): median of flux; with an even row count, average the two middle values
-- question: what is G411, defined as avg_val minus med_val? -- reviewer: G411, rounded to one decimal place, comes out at 0.0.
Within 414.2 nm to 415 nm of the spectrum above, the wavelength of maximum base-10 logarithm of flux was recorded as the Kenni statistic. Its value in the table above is 414.840 nm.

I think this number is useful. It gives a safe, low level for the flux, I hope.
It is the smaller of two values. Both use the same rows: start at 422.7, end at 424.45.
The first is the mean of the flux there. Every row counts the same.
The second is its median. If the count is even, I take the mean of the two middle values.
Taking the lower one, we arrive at 11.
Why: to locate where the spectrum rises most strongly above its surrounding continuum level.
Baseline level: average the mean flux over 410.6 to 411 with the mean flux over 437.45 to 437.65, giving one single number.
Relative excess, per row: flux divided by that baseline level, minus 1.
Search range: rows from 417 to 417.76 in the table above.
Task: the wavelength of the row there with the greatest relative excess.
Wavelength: 417.715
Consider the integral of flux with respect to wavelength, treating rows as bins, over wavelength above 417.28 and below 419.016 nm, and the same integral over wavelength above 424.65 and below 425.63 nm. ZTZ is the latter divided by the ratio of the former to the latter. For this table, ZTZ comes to 11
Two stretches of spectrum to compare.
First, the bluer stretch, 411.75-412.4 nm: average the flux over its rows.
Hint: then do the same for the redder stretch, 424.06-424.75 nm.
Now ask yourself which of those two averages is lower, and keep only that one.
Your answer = 3.1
